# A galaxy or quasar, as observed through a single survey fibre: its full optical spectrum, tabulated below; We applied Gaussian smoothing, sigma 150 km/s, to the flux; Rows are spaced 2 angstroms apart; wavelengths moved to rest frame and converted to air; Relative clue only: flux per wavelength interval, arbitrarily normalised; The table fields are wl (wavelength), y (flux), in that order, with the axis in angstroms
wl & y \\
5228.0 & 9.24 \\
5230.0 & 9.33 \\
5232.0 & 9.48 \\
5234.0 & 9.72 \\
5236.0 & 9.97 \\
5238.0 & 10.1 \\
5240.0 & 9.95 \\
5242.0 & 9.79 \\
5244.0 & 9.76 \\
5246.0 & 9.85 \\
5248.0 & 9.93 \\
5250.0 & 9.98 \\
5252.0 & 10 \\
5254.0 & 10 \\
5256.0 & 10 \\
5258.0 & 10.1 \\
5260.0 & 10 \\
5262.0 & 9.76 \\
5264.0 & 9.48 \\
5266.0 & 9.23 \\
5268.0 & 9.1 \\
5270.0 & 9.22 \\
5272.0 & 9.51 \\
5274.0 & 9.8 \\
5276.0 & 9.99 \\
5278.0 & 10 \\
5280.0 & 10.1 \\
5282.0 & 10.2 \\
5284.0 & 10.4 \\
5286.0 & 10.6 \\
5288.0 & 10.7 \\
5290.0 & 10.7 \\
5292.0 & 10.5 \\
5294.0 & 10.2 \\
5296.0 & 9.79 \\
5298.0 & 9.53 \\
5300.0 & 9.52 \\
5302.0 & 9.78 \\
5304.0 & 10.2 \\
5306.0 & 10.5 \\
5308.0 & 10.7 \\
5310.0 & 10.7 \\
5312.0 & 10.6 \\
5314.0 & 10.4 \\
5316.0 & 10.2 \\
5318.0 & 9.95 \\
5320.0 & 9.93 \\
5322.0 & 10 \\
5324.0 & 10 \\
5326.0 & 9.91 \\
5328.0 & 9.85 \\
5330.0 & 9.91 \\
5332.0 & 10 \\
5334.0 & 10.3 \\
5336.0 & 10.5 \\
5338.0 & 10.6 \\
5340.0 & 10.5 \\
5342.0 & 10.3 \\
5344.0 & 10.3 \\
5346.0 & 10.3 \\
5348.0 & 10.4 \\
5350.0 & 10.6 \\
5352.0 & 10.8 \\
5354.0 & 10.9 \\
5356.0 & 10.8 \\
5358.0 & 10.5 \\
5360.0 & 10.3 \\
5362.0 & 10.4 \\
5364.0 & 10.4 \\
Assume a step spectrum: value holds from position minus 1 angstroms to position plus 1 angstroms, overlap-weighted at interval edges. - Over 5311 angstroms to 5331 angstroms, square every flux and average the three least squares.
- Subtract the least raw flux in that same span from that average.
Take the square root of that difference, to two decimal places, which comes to 9.38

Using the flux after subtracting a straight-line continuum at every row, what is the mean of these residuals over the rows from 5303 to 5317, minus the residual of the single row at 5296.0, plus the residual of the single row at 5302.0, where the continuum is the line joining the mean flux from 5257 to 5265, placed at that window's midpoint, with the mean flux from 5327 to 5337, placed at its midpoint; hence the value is 0.4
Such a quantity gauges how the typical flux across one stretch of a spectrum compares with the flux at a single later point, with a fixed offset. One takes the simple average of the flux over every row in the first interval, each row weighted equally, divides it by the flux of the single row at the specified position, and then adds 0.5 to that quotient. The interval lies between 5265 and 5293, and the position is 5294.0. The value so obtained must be 1.48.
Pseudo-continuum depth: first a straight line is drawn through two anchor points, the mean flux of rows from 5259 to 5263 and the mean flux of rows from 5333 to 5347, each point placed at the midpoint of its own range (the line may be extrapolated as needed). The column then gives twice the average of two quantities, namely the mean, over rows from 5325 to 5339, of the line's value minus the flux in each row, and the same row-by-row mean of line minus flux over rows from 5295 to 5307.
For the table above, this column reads 0.45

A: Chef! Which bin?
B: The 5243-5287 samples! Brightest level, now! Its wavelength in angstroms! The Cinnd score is 5286.0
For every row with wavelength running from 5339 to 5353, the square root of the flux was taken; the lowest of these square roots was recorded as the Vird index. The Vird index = 3.21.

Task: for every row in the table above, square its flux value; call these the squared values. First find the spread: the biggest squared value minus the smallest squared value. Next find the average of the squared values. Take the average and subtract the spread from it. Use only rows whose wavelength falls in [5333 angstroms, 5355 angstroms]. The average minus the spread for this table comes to 98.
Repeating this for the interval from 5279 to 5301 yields 80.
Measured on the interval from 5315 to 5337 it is 88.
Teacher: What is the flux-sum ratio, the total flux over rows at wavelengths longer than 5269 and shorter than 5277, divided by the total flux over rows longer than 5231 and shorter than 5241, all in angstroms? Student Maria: 0.78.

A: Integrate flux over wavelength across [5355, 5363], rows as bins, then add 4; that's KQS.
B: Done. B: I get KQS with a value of 88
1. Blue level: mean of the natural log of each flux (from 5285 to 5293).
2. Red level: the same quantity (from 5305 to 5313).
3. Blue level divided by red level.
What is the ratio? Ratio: 1.000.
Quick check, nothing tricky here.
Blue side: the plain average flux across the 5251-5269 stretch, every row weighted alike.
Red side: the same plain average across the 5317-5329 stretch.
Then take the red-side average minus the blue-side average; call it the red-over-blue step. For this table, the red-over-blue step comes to 0.20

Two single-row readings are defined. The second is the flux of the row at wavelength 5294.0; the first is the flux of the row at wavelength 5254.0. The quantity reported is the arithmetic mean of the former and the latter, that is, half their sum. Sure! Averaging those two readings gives 10.1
